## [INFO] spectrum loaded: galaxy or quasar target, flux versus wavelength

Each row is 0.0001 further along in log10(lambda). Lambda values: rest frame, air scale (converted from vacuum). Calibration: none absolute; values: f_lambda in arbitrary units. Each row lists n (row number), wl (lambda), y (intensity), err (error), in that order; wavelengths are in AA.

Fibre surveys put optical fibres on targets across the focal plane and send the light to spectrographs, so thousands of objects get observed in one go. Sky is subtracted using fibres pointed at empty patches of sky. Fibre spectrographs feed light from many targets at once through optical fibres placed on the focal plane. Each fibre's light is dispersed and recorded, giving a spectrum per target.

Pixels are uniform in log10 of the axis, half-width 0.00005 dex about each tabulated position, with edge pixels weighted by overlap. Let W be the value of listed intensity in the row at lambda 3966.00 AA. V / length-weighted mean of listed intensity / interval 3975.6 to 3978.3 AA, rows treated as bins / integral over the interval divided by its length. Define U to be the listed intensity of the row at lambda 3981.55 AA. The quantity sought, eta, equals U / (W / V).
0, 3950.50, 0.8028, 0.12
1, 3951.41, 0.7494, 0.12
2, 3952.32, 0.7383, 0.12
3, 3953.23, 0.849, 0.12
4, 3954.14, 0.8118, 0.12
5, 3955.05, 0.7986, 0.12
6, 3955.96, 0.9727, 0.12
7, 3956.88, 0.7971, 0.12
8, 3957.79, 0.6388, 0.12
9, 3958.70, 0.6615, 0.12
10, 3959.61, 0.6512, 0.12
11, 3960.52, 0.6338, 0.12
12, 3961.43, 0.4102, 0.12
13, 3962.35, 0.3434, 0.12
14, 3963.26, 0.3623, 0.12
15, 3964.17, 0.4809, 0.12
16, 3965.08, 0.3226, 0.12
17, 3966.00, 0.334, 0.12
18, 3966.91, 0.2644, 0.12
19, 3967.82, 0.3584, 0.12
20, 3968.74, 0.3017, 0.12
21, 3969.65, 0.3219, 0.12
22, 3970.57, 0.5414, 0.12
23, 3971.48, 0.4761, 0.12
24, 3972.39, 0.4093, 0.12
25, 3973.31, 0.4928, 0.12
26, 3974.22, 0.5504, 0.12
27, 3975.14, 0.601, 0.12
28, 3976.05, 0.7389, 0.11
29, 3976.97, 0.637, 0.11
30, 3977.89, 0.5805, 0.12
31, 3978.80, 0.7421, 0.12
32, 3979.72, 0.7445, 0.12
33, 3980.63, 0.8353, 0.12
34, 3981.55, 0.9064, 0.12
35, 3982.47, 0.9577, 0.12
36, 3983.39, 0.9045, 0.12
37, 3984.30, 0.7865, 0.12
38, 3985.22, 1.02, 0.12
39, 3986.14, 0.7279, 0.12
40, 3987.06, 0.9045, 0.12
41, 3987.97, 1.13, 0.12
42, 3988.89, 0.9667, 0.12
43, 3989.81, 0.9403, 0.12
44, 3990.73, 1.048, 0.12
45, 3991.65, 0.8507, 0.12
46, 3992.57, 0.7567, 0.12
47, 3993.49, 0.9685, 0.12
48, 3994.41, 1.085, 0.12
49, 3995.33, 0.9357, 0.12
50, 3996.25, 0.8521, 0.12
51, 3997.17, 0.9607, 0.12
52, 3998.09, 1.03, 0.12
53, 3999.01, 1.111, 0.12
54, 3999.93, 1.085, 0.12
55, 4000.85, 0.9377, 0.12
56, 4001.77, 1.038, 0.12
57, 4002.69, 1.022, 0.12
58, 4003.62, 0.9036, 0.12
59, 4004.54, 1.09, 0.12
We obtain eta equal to 1.77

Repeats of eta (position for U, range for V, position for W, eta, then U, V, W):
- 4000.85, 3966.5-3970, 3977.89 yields 0.50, 0.9377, 0.3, 0.5805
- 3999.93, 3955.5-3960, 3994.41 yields 0.74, 1.085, 0.7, 1.085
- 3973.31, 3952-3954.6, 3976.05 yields 0.54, 0.4928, 0.8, 0.7389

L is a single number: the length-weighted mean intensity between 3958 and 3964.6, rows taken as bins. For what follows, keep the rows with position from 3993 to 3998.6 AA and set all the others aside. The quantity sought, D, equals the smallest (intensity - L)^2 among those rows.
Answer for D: 0.116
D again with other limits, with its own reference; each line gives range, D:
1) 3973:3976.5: 0.000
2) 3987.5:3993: 0.060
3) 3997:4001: 0.182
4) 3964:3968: 0.001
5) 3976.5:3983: 0.005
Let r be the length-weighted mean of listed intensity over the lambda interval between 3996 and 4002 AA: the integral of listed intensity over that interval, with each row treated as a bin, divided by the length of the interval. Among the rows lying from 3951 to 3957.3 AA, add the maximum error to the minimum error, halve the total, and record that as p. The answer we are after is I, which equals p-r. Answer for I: -0.89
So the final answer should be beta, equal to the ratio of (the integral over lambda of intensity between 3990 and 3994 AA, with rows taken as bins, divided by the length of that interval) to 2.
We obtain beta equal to 0.45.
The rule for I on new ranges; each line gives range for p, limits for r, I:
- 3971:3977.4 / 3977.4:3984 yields -0.69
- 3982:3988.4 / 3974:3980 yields -0.54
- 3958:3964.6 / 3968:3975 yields -0.33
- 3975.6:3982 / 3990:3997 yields -0.81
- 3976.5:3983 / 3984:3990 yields -0.81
